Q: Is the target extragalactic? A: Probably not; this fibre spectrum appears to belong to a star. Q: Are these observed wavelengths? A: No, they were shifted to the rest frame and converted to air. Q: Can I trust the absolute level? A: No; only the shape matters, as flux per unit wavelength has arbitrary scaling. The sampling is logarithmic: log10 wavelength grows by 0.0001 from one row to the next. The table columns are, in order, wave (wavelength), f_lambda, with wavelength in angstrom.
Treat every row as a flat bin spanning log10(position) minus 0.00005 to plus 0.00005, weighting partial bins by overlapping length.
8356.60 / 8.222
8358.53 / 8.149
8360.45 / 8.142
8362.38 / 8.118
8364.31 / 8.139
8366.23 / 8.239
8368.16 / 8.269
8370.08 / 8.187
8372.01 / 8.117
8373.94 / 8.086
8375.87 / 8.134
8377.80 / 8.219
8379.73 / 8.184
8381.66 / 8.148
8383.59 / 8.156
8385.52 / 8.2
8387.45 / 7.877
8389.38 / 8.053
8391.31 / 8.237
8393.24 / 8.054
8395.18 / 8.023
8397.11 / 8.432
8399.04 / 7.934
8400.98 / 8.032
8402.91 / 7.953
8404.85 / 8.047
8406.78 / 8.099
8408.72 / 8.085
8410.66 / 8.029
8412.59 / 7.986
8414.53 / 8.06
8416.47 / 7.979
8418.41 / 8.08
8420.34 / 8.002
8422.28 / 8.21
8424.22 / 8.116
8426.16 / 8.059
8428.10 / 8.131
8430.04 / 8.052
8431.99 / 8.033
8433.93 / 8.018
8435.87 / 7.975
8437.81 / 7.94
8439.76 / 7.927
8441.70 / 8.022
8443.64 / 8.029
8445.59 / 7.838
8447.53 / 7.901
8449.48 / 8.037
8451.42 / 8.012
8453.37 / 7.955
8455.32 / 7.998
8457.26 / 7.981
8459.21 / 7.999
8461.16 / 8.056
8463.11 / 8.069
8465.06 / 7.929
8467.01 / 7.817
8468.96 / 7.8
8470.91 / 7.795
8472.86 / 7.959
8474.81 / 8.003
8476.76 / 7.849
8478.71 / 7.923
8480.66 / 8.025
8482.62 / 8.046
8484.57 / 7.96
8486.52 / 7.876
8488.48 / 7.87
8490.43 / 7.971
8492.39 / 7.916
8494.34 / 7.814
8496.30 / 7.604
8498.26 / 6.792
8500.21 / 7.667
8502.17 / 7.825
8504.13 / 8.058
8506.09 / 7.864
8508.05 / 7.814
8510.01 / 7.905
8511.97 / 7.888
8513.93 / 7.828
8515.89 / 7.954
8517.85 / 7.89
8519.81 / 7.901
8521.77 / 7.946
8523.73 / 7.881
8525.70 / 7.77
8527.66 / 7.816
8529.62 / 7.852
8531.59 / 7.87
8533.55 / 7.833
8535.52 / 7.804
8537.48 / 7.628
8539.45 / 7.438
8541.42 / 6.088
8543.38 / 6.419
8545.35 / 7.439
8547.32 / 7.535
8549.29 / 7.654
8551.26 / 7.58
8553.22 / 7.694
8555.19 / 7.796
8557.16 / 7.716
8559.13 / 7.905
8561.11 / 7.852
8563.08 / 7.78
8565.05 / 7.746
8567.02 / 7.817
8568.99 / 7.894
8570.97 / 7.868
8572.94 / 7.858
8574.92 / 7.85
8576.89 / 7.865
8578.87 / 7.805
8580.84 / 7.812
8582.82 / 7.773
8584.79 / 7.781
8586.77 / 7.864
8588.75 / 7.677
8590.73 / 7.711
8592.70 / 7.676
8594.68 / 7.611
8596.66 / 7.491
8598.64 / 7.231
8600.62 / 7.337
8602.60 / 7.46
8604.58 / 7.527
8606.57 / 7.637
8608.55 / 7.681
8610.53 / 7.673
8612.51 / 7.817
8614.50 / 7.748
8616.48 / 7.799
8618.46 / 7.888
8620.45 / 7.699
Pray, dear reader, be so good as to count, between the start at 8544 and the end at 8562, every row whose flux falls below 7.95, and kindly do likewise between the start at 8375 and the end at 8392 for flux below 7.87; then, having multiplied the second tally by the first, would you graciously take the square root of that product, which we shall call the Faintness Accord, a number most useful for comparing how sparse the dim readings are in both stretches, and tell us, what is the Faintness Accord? 0.0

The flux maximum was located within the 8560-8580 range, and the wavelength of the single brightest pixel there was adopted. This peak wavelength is 8568.99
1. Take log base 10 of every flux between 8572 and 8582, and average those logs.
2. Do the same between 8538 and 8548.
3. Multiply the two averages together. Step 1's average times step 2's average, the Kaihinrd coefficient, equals 0.753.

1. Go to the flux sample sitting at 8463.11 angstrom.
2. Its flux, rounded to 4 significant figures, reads 8.069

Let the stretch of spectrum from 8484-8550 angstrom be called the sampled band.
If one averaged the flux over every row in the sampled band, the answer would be 7.7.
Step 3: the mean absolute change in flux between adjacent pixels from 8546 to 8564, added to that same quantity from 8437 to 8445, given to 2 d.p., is 0.14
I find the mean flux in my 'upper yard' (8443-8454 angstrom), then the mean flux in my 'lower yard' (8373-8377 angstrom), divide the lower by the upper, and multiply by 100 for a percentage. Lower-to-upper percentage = 102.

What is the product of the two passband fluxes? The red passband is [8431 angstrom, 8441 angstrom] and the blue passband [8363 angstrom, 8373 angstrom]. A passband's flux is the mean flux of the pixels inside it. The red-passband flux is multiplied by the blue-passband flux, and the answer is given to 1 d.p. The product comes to 65.3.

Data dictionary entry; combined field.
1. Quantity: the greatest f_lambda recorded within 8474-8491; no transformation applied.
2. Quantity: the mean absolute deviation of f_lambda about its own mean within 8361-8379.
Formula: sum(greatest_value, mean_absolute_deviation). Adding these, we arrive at 8.10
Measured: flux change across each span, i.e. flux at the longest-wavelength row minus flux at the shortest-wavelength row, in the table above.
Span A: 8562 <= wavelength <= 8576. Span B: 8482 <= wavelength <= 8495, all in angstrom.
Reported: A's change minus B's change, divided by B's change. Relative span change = -1.3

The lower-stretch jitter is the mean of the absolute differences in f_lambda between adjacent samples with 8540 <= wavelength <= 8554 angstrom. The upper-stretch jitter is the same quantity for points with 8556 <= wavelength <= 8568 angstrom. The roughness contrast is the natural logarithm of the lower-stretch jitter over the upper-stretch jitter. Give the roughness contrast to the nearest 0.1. 1.2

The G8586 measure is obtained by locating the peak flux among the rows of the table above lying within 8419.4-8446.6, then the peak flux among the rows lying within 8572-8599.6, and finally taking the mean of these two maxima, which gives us 8.04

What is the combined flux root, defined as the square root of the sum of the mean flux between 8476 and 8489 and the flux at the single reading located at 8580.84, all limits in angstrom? 3.97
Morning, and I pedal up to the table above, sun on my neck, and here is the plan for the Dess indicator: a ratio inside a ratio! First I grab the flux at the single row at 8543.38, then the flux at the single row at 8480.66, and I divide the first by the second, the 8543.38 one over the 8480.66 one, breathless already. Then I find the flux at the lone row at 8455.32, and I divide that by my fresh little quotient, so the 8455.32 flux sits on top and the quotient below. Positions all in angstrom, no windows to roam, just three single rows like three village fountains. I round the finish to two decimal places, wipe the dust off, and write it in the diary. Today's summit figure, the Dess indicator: 10.00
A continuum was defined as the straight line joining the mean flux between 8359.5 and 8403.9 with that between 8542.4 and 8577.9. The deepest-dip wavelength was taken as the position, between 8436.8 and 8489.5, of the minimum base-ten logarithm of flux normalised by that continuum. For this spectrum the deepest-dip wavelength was 8445.59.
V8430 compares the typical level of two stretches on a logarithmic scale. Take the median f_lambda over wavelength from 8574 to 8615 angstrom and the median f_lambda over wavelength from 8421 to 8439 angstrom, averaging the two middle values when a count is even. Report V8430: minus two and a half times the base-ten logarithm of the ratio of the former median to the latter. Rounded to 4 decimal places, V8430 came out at 0.0512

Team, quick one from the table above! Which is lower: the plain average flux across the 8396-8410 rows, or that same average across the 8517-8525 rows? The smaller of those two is 7.90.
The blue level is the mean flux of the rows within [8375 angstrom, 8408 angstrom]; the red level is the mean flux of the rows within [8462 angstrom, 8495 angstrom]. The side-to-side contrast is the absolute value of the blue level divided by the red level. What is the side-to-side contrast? 1.02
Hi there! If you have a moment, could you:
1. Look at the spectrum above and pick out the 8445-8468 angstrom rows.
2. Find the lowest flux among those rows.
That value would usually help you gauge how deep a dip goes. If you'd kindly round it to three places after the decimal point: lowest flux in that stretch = 7.817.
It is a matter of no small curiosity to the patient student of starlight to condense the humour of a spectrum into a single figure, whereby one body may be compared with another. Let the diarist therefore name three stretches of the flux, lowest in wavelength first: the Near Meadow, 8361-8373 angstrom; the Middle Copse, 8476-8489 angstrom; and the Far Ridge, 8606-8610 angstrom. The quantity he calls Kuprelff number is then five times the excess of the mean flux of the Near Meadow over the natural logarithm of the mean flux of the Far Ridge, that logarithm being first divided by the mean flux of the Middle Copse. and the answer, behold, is 39.6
